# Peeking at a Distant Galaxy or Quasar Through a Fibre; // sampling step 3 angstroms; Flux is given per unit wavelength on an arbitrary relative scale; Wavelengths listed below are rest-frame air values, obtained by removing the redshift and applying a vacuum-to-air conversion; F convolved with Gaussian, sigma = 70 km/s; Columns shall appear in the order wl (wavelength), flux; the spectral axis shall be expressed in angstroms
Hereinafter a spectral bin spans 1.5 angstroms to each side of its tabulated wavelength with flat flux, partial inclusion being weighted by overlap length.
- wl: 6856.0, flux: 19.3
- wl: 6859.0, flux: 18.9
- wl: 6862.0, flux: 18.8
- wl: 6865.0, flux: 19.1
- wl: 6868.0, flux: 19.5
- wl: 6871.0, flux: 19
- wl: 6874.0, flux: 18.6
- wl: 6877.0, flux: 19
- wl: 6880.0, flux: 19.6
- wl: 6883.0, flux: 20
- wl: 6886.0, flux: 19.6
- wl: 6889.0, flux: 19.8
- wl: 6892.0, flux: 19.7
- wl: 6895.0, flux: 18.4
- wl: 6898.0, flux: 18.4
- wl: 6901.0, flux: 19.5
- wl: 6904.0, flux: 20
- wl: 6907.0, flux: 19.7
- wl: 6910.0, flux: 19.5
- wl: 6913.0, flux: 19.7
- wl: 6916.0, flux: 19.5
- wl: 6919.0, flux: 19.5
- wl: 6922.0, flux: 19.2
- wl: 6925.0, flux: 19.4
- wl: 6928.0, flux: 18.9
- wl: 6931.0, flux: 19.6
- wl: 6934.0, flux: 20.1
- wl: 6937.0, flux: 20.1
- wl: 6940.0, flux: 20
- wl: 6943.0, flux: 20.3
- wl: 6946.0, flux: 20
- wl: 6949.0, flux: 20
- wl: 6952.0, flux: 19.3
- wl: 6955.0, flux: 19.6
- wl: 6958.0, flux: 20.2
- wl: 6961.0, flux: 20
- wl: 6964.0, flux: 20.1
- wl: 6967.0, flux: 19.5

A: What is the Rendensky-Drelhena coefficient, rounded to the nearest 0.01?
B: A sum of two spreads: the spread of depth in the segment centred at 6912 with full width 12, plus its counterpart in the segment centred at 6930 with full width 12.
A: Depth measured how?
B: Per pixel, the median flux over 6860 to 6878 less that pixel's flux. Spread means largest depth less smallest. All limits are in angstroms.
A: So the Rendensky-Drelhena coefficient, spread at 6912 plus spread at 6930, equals 1.40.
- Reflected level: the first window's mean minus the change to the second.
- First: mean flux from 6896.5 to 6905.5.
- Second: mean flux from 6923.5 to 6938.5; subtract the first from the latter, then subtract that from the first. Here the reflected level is 19.0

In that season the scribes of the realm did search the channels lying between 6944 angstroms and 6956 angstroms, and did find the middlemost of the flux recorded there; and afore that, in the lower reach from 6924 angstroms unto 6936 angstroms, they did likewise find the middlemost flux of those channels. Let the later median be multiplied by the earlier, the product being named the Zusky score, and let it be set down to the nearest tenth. 386.1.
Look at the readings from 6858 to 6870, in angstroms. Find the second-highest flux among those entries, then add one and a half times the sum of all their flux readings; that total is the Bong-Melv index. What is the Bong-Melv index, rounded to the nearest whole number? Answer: 134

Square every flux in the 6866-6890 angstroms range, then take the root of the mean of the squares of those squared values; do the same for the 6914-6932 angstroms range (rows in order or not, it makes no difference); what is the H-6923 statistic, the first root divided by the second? 1.00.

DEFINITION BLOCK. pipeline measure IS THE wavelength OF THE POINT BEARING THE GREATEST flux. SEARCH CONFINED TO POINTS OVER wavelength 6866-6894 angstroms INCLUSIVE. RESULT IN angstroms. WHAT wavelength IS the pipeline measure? 6883.0 angstroms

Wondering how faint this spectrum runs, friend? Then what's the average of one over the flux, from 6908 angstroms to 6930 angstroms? 0.0516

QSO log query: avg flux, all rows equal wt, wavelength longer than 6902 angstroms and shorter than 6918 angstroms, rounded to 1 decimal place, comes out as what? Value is 19.7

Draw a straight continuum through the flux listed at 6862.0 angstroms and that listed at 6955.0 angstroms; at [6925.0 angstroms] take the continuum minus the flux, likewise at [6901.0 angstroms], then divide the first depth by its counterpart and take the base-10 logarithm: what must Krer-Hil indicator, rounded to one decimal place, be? -0.8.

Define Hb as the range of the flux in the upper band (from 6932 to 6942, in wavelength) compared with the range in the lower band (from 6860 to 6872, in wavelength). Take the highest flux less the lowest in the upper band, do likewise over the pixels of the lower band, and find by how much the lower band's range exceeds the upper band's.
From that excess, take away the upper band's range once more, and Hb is 0.50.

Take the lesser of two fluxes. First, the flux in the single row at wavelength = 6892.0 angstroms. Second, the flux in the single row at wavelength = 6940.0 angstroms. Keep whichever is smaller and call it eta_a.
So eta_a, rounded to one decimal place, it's 19.7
